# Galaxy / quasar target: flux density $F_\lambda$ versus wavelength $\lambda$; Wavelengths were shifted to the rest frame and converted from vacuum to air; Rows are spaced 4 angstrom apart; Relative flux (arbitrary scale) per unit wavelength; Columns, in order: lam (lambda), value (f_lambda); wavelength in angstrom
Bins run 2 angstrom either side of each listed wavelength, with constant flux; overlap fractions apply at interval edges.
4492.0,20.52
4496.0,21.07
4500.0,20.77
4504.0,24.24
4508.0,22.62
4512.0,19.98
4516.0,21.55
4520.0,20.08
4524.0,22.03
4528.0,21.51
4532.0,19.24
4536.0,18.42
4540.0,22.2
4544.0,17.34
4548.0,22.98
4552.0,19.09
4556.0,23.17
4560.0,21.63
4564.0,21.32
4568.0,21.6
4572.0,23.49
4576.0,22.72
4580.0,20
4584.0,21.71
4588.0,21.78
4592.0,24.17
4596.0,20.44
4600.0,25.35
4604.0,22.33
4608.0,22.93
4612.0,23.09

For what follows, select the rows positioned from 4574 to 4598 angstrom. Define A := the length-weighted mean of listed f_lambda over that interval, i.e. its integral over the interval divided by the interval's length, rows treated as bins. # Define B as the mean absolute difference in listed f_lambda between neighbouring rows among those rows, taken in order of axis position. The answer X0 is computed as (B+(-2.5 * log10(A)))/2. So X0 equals -0.6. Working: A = 21.8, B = 2.1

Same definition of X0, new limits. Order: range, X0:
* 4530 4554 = 0.3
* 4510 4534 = -0.9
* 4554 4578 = -1.2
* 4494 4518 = -0.7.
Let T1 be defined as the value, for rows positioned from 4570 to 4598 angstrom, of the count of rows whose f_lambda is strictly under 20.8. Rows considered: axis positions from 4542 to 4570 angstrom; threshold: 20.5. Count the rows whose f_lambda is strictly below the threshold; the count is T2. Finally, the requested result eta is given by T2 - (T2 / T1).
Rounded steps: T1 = 2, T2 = 2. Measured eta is 1.0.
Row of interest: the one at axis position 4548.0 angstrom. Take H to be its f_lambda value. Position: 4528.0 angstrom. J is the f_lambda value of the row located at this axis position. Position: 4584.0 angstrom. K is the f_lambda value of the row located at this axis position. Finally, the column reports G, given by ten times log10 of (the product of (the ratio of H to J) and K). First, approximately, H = 22.98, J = 21.51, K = 21.71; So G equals 13.7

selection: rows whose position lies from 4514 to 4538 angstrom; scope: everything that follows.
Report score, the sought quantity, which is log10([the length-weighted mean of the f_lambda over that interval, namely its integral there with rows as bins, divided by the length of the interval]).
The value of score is 1.31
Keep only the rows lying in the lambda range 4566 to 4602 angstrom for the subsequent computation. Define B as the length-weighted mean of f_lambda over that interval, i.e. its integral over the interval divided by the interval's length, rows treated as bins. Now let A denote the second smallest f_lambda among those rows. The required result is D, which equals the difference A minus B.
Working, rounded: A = 20.44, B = 22.4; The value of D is -1.9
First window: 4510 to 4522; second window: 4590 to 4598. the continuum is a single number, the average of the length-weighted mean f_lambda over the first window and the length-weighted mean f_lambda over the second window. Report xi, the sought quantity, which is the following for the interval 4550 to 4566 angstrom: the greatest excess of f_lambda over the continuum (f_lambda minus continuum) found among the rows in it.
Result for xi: 1.7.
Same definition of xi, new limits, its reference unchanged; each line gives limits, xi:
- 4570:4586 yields 2.1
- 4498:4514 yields 2.8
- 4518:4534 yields 0.6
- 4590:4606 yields 3.9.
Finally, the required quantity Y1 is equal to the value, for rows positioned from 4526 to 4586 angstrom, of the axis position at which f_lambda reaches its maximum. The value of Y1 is 4572.0 angstrom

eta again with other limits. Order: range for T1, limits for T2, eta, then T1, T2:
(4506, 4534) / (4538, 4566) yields 1.3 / 3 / 2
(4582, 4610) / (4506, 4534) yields 0.0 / 1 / 3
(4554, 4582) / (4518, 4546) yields 0.0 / 1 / 4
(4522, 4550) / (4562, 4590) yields 0.7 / 3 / 1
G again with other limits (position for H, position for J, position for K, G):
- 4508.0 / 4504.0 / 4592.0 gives 13.5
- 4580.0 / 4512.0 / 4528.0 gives 13.3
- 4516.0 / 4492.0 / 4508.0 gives 13.8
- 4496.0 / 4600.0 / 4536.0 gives 11.8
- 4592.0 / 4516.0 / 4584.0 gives 13.9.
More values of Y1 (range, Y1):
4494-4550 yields 4504.0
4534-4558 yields 4556.0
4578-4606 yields 4600.0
